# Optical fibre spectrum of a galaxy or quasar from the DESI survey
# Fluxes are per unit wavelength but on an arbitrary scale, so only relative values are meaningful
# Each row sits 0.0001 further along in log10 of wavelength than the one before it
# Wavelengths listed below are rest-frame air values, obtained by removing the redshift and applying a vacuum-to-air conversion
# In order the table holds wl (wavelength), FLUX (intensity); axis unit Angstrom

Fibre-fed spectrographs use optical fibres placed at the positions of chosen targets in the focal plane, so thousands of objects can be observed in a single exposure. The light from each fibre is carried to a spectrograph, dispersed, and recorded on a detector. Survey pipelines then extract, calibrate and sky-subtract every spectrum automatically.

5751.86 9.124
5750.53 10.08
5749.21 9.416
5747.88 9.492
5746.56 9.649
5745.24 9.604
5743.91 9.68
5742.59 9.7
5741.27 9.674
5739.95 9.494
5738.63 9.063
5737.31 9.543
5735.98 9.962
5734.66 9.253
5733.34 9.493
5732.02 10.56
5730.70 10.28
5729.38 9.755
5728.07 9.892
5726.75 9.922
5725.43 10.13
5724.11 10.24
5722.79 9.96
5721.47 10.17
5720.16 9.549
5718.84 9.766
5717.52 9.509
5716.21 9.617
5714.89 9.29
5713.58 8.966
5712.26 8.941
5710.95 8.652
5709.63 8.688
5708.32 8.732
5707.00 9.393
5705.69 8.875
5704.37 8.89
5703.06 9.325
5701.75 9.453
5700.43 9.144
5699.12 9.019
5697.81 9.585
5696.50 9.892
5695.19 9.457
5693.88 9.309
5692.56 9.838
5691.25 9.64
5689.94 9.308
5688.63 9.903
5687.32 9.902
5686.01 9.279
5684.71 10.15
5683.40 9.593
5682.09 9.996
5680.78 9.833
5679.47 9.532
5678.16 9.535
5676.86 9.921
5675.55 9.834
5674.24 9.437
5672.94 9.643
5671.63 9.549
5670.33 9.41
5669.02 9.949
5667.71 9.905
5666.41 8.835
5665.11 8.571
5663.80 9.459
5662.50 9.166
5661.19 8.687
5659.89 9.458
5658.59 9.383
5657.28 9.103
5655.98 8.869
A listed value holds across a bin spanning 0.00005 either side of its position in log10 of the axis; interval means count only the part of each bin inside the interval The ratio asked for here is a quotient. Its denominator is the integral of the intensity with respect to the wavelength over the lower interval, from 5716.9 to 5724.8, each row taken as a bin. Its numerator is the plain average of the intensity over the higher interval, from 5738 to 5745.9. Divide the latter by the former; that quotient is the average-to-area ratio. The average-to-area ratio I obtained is 0.122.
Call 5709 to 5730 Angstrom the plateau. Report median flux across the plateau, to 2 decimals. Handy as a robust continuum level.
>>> 9.69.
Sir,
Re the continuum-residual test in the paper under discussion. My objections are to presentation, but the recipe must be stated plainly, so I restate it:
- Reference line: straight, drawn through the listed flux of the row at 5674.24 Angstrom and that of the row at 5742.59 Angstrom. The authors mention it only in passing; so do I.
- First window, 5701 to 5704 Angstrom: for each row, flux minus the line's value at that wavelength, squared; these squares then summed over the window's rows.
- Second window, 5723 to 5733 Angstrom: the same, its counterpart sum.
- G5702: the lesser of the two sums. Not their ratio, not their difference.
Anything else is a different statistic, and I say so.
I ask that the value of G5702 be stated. 0.1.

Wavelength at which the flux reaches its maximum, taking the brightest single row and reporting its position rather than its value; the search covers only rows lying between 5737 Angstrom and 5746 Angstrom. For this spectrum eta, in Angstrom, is 5742.59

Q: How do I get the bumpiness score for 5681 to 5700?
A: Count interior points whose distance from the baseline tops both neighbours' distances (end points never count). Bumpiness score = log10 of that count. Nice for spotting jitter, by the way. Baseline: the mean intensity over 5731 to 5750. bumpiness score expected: 0.60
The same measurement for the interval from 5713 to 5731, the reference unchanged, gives 0.48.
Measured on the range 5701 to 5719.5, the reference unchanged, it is 0.30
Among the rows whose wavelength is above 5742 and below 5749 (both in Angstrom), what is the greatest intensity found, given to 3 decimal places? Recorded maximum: 9.700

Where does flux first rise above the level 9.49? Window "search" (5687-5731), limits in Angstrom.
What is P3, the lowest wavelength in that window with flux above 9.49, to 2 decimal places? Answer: 5687.32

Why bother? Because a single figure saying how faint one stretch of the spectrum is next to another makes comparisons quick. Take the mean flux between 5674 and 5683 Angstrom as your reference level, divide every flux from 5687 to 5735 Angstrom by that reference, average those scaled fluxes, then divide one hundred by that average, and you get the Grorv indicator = 102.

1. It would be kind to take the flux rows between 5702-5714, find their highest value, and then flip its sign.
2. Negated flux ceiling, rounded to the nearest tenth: -9.4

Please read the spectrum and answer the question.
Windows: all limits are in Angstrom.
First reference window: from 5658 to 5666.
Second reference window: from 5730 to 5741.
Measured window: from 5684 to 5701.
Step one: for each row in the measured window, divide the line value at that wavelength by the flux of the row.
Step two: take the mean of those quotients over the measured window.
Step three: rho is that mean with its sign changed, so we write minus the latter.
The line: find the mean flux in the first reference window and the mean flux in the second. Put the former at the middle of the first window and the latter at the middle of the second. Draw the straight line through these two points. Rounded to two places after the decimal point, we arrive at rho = -0.98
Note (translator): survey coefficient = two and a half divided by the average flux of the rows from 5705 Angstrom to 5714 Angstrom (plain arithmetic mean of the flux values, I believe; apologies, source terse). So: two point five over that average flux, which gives 0.281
